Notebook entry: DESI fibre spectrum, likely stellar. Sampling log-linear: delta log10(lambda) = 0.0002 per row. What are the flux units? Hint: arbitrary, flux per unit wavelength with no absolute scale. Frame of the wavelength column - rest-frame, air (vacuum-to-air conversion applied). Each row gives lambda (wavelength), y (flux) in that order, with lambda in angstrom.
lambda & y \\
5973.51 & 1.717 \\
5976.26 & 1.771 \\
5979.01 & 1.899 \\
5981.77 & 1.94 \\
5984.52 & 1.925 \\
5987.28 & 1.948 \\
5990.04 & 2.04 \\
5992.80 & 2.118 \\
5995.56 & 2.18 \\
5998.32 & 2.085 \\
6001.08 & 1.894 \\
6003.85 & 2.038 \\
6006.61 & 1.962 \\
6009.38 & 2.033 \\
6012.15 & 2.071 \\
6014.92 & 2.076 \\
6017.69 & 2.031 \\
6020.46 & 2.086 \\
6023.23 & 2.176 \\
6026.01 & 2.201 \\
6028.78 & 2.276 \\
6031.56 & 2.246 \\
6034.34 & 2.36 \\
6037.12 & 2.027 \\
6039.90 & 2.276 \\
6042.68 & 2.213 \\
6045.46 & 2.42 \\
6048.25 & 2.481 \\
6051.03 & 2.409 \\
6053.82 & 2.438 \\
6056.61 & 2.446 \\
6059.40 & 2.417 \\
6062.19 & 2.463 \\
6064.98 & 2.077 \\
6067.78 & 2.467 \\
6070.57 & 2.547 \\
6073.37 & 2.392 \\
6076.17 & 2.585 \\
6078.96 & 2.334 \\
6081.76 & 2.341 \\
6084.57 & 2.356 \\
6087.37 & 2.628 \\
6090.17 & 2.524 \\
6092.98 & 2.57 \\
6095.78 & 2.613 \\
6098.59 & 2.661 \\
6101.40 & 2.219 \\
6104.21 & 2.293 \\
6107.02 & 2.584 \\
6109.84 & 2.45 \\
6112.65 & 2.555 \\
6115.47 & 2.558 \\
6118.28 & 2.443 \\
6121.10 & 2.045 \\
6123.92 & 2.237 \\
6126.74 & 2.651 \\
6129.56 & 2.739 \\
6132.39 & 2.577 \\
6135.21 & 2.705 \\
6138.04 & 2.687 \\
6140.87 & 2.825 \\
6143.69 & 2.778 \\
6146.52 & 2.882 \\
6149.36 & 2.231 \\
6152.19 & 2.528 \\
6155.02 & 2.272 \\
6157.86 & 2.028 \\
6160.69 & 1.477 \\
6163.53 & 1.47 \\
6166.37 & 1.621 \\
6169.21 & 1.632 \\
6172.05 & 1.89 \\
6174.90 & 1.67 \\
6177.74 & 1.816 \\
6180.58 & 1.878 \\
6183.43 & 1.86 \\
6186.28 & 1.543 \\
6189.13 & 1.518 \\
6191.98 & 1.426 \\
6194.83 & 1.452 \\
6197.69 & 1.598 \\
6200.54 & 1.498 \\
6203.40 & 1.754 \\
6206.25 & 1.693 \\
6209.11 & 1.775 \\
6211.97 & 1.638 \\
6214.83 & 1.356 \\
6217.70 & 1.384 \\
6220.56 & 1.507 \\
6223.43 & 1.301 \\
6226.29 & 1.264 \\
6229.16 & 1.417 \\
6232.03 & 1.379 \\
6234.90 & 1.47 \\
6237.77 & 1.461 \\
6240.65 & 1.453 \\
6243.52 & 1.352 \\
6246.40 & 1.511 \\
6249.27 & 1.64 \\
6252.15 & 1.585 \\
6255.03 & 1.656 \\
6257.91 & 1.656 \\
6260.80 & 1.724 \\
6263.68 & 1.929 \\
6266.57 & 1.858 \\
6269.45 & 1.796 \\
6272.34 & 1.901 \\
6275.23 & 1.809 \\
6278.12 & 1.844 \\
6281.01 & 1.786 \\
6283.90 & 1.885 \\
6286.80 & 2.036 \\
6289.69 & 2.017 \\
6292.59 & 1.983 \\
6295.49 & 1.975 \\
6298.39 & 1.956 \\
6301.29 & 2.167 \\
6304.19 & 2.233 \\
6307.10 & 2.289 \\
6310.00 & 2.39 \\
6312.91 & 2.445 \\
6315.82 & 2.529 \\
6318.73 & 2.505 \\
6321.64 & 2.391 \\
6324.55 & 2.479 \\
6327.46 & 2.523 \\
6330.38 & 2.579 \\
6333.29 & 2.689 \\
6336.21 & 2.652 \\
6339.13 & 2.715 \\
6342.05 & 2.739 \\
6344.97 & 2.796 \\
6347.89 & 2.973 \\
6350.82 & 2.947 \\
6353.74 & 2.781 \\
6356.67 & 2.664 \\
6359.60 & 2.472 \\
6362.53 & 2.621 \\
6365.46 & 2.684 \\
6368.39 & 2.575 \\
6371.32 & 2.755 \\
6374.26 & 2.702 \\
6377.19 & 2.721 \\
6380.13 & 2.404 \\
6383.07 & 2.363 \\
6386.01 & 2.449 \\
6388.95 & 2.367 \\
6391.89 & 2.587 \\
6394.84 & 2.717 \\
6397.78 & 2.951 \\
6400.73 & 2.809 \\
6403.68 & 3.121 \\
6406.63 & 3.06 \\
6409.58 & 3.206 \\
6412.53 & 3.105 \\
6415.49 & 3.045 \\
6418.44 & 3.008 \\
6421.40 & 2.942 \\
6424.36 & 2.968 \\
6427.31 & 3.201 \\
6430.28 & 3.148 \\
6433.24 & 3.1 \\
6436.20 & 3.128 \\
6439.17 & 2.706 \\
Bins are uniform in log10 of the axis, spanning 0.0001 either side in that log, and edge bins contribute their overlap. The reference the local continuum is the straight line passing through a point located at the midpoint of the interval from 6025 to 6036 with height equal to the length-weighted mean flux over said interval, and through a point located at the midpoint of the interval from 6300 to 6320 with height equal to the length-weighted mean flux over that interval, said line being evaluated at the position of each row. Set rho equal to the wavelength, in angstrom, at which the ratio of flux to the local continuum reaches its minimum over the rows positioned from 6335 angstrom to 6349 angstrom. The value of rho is 6336.21 angstrom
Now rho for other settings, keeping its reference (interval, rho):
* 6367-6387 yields 6383.07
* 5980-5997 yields 5984.52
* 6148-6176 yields 6163.53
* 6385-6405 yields 6388.95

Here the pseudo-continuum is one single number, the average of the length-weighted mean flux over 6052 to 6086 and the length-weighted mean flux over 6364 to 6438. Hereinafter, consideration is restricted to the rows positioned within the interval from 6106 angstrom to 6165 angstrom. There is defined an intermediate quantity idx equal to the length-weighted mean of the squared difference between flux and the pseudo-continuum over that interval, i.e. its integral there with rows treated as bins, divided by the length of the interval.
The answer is 0.19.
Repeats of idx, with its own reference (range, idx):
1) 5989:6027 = 0.31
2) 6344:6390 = 0.03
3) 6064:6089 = 0.06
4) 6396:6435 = 0.19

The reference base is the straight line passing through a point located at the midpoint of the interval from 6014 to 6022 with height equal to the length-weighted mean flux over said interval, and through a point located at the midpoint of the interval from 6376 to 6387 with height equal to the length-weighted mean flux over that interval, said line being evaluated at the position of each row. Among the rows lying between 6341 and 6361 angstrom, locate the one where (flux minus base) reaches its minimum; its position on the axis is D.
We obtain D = 6359.60 angstrom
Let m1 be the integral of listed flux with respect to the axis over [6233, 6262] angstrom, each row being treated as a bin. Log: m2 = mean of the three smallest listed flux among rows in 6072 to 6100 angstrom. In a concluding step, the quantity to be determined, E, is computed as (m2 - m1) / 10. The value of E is -4.3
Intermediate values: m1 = 45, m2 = 2.34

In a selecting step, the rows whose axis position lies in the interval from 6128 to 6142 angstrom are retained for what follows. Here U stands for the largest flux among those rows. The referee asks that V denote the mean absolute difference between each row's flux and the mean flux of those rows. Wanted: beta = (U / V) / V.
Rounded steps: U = 2.825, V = 0.060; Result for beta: 776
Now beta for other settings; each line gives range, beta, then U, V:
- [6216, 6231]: 278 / 1.507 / 0.074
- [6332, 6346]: 1797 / 2.796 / 0.039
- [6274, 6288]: 406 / 2.036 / 0.071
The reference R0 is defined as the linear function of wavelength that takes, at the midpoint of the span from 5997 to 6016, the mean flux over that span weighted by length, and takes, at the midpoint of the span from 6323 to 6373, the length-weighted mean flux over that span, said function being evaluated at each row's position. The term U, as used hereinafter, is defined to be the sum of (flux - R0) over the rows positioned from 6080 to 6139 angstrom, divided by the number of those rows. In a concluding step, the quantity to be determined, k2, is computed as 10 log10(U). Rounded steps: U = 0.27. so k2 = -5.6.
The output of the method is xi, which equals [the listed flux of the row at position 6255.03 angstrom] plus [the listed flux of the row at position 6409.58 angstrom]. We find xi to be 4.9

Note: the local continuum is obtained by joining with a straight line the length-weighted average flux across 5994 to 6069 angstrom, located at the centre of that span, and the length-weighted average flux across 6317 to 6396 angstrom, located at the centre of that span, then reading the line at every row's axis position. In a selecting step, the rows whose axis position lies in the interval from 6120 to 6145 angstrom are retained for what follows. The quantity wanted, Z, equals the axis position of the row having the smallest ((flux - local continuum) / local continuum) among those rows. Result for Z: 6121.10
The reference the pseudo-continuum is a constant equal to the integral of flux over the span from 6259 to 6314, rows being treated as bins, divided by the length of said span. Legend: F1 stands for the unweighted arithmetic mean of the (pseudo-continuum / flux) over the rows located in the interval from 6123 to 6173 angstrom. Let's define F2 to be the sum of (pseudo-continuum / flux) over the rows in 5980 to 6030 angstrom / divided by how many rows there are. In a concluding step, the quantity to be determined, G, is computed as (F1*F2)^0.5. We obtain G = 0.944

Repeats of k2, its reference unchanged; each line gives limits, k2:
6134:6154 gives -4.3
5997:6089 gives -7.5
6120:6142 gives -5.3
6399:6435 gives -6.2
